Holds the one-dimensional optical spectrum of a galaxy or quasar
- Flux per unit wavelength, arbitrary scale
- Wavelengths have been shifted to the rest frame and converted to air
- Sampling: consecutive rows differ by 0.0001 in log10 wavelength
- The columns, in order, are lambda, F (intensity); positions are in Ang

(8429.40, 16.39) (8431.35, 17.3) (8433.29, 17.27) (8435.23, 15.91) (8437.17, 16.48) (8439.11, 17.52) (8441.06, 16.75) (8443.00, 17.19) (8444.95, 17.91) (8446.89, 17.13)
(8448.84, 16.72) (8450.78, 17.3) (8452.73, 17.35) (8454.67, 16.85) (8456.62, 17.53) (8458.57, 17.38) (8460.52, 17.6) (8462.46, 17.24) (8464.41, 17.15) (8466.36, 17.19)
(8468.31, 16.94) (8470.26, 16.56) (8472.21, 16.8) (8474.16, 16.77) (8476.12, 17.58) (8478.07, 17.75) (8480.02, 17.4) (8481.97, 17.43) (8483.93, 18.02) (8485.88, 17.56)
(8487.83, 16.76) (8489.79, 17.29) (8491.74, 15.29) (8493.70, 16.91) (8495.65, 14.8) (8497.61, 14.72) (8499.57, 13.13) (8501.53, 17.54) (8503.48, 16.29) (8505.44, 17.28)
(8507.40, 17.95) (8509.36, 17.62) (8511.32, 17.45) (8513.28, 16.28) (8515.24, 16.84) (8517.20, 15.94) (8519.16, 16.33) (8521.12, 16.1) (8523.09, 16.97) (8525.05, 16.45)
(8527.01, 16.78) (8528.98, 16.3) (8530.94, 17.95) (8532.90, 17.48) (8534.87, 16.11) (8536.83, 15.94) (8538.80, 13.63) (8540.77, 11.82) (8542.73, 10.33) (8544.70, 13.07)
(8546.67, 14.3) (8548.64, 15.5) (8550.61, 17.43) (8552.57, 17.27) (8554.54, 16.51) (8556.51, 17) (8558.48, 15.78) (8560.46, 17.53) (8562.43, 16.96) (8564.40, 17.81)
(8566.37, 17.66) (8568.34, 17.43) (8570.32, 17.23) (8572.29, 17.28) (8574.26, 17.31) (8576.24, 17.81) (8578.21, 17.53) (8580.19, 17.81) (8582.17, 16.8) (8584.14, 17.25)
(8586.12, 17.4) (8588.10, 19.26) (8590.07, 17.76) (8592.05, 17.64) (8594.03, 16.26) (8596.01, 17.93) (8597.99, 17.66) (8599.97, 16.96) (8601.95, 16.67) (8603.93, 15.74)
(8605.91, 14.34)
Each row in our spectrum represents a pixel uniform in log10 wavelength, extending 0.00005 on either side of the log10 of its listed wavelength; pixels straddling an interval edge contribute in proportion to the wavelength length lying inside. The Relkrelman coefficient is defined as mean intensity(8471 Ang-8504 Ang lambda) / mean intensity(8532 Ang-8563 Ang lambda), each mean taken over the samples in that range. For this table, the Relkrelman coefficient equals 1.08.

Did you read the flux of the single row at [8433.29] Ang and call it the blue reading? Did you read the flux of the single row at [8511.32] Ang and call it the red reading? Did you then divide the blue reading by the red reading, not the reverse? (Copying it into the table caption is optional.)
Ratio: 0.99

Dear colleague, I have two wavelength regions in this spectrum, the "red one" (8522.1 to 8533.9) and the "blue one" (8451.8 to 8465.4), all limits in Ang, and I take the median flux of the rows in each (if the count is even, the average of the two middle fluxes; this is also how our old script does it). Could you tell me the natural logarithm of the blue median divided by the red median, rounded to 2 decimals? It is 0.03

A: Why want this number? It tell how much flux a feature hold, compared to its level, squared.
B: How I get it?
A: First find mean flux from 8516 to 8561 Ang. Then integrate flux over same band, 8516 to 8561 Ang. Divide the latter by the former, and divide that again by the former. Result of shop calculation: 2.9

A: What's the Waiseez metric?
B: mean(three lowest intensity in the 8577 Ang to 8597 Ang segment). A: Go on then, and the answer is 16.8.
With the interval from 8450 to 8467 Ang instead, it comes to 17.1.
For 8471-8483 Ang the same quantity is 17.0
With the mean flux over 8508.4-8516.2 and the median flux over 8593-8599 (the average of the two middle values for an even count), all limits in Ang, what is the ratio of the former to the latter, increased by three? 3.97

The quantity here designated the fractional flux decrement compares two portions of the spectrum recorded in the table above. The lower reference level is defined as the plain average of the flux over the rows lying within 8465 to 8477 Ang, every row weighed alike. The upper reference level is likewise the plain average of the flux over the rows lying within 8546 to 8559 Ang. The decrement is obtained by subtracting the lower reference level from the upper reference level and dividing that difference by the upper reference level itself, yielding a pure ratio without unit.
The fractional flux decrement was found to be -0.04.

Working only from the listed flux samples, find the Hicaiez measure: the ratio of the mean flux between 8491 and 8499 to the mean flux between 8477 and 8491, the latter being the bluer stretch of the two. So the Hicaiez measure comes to 0.88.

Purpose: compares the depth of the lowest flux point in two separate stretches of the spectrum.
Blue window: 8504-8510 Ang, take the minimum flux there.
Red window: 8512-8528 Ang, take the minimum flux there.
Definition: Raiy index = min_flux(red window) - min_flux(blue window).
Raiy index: -1.3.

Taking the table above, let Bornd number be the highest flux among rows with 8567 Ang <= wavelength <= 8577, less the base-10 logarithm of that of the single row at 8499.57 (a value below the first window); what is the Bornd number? 16.7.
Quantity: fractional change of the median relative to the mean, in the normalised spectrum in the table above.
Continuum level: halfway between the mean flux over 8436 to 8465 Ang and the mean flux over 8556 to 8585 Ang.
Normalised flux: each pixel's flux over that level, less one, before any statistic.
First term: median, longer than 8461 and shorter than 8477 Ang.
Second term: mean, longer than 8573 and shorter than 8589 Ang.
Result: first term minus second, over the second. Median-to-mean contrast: -1.5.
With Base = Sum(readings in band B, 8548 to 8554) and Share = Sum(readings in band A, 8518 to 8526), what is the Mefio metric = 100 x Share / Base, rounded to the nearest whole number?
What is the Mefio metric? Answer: 131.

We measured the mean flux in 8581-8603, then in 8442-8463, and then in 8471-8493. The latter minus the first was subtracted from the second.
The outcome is 17.6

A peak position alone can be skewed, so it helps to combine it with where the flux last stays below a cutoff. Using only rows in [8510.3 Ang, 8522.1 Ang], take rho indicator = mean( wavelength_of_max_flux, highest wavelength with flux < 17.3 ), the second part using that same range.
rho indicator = 8516.2 Ang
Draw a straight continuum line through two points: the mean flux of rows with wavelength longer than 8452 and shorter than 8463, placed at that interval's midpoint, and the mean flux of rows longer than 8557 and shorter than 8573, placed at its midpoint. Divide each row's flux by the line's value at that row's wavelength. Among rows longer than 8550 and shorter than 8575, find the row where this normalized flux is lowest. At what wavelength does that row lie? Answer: 8558.48 Ang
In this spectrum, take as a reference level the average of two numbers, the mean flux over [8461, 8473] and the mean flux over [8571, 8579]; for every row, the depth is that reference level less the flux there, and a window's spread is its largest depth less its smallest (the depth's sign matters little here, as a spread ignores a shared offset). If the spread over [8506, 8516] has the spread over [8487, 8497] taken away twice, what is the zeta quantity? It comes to -3.3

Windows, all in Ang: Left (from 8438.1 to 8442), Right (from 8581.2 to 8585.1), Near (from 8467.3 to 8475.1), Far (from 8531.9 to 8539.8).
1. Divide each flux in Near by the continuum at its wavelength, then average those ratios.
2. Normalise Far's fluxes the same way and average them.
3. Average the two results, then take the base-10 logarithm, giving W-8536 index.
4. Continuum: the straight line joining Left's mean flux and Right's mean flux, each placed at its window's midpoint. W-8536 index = -0.021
